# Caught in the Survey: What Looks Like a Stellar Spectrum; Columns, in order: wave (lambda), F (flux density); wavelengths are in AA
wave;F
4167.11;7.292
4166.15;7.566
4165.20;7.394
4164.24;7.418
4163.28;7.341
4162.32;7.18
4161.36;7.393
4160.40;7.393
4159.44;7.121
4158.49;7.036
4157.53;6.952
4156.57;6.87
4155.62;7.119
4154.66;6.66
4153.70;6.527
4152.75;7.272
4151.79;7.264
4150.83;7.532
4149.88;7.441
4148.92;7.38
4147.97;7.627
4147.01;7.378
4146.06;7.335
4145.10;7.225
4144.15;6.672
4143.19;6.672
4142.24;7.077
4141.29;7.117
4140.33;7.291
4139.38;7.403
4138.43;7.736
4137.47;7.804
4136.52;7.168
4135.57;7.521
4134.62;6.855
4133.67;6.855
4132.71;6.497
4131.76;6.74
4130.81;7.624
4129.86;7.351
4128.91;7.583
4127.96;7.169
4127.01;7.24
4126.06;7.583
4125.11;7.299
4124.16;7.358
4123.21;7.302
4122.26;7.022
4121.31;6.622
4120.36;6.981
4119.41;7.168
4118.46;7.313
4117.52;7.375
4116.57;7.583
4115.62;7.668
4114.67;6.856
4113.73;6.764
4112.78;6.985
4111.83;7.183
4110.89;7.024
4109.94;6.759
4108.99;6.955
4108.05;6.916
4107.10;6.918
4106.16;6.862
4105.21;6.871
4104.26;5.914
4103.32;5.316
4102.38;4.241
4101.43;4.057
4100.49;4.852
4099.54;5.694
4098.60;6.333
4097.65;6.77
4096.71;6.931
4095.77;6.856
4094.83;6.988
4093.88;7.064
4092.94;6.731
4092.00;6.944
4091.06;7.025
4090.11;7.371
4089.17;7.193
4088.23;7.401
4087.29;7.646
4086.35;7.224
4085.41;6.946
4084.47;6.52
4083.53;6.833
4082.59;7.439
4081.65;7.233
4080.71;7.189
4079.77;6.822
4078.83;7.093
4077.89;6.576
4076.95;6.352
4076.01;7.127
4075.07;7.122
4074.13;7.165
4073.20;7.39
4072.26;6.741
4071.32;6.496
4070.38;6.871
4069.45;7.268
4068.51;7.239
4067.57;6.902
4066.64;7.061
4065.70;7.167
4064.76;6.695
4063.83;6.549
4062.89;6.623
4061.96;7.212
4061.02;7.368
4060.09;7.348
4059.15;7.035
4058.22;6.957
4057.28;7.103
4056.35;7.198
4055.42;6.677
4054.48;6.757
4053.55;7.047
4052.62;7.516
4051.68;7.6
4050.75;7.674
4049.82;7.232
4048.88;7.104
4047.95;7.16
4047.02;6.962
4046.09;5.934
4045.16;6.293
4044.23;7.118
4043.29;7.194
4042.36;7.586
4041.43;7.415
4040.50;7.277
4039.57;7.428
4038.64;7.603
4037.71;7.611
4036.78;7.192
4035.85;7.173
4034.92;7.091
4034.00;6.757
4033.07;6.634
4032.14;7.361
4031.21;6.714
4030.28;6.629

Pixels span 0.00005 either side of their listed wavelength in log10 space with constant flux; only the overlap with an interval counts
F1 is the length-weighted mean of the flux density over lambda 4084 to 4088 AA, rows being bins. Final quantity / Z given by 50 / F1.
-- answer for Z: 7.03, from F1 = 7.11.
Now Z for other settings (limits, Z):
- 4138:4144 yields 6.96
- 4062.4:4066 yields 7.41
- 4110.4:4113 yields 7.07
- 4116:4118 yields 6.67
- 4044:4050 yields 7.35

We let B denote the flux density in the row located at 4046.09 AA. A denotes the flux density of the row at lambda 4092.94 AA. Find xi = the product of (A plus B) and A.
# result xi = 85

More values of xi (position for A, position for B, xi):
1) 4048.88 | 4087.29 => 105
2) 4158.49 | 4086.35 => 100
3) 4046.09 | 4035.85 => 78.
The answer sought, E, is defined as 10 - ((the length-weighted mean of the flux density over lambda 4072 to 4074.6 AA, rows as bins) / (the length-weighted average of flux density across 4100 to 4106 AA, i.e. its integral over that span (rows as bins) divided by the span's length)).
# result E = 8.65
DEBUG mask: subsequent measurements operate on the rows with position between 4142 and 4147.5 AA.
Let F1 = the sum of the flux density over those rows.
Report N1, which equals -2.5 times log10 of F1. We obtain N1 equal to -4.07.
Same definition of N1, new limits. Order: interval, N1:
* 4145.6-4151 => -4.13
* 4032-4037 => -4.06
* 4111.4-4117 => -4.08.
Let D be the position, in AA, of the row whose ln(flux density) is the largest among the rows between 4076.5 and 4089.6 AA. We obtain 4087.29 AA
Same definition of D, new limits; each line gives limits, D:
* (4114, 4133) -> 4115.62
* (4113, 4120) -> 4115.62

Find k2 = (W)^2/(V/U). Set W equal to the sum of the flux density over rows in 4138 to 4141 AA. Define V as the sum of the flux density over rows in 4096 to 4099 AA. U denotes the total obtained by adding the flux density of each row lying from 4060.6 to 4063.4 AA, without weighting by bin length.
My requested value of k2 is 532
